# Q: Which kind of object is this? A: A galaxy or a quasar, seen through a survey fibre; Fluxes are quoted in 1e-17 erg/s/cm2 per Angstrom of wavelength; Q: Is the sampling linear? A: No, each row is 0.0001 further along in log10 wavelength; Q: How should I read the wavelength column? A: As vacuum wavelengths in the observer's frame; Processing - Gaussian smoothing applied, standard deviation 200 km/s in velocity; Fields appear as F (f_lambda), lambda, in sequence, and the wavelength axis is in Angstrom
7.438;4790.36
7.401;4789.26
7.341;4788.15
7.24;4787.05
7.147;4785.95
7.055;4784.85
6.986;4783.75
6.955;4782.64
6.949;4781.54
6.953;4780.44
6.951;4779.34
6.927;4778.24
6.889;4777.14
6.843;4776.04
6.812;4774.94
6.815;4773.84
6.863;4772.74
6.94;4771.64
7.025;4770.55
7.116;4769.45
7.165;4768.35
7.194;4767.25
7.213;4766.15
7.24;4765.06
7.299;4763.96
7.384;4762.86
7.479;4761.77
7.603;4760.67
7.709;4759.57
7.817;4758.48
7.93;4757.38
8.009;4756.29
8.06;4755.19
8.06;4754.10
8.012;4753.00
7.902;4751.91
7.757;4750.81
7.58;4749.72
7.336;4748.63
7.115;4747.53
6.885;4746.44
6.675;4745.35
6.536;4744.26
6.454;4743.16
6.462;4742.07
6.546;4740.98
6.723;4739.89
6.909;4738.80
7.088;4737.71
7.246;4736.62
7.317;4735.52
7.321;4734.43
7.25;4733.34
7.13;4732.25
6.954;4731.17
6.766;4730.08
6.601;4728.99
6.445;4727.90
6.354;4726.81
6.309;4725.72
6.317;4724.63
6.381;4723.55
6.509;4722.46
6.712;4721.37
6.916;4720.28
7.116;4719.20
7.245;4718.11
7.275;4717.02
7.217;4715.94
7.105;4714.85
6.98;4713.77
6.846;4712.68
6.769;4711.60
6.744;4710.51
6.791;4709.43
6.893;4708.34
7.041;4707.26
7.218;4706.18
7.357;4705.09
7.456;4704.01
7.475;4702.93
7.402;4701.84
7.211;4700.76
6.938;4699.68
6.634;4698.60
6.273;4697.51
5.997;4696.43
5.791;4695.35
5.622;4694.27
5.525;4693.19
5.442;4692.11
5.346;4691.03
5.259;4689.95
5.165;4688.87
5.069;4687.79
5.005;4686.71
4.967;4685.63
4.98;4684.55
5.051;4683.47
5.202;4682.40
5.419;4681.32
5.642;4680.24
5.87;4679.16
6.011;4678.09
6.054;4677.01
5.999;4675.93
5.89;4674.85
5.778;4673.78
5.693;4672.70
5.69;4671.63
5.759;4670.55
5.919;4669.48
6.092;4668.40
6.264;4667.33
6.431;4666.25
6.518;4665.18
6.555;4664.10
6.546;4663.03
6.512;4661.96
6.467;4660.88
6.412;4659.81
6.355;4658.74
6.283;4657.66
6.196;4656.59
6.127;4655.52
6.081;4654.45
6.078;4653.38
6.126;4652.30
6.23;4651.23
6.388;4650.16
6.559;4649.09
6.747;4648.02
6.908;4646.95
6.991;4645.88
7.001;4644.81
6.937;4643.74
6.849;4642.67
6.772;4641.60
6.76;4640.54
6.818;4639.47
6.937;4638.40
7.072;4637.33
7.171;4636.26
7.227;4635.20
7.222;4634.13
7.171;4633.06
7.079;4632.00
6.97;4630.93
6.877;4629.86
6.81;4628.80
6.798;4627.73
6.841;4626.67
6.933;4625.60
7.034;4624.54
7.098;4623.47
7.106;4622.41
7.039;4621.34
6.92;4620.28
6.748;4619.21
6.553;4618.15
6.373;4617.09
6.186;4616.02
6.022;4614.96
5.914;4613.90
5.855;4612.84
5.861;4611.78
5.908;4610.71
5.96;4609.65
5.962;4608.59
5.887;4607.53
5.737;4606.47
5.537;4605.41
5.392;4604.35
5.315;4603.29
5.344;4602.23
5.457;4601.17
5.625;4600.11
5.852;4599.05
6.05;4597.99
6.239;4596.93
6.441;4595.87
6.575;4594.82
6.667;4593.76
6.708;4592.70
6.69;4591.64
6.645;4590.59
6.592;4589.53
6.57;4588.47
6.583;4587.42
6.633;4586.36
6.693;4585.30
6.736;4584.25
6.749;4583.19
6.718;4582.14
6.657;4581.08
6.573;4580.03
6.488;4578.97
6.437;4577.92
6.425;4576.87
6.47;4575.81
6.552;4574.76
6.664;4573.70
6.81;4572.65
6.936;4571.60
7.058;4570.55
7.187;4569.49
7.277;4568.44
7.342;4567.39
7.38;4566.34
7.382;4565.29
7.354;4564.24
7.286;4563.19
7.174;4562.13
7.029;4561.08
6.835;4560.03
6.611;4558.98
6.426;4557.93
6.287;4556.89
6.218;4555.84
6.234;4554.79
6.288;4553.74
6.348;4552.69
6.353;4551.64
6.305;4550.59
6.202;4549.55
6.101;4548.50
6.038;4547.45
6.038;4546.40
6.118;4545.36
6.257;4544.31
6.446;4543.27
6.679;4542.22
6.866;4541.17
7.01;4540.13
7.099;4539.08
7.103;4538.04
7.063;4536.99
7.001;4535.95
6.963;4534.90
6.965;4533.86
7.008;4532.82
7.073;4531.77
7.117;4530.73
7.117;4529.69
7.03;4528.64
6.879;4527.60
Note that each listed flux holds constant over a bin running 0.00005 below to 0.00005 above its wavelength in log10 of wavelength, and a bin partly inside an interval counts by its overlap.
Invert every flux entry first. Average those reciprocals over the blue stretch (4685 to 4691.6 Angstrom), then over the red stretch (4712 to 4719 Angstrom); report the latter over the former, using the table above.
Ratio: 0.72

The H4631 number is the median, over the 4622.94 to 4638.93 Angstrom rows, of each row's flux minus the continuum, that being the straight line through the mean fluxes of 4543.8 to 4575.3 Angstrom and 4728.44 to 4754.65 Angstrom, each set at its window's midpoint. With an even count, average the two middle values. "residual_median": 0.21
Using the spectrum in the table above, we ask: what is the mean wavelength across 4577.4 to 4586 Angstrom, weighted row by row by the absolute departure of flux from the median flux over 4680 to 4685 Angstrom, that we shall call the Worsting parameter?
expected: 4581.8 Angstrom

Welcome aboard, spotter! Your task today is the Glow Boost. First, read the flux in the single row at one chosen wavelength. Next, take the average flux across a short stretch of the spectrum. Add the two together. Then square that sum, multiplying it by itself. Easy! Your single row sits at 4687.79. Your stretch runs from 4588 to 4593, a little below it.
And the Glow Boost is 137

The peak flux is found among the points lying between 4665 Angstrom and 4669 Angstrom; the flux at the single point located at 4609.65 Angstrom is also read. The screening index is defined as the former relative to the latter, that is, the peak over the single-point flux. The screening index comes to 1.09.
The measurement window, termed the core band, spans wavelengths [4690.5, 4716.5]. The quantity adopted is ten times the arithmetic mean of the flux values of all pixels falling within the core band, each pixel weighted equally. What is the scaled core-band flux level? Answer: 66.7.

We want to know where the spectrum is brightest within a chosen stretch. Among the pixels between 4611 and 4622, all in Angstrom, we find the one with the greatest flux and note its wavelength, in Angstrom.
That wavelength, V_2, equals 4621.34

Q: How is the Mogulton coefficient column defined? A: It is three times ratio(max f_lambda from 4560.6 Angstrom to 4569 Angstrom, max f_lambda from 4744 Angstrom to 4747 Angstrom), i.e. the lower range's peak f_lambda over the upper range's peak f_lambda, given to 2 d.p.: 3.22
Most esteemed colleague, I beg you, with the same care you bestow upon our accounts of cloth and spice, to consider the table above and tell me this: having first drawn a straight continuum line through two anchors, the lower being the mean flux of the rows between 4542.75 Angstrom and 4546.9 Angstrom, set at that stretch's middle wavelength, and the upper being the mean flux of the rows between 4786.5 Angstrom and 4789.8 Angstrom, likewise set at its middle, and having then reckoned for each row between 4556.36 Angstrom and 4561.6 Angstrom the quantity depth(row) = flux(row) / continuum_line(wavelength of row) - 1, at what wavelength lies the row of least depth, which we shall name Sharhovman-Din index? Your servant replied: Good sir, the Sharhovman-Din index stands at 4556.89 Angstrom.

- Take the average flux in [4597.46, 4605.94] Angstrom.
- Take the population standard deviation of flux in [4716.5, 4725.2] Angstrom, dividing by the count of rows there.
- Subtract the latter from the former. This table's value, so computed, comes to 5.2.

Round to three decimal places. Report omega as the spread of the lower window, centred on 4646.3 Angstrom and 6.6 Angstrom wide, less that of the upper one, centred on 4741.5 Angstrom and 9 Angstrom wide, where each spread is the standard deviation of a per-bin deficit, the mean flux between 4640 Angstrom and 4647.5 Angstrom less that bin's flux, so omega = -0.054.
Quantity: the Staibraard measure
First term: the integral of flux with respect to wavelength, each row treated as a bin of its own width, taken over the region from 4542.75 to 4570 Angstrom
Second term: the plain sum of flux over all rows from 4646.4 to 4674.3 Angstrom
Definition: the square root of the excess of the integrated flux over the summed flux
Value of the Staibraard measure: 4.3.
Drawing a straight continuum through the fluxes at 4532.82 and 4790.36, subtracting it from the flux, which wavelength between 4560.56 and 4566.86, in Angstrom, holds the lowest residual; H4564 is 4561.08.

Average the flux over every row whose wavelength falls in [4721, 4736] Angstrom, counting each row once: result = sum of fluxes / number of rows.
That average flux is 6.74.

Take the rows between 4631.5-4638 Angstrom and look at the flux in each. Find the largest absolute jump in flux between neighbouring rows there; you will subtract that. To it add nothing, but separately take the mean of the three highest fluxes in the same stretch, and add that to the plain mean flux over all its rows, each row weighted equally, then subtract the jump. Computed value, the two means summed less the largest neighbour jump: 14.26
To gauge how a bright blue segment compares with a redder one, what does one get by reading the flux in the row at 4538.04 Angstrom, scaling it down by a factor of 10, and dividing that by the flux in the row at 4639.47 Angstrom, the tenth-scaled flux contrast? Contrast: 0.104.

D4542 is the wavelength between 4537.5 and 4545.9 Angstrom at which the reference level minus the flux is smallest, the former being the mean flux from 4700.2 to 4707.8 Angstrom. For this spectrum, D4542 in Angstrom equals 4538.04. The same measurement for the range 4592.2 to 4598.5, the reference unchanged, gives 4592.70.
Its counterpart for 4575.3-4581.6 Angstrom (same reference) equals 4581.08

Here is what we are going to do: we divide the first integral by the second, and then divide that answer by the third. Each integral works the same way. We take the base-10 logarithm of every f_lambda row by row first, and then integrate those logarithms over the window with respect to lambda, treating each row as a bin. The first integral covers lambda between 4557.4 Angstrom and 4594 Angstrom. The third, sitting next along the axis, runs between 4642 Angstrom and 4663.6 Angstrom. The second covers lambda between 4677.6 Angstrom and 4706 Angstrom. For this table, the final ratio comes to 0.08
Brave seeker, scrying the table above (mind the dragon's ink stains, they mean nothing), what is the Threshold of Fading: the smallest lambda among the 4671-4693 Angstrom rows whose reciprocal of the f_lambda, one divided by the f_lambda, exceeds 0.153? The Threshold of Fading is 4671.63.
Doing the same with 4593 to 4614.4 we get 4595.87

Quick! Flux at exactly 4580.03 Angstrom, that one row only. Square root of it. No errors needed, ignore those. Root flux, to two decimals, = 2.56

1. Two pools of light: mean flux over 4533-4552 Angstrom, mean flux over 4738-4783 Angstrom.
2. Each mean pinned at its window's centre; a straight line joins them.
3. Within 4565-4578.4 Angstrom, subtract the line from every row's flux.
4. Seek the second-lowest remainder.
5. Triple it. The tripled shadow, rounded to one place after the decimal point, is -0.8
